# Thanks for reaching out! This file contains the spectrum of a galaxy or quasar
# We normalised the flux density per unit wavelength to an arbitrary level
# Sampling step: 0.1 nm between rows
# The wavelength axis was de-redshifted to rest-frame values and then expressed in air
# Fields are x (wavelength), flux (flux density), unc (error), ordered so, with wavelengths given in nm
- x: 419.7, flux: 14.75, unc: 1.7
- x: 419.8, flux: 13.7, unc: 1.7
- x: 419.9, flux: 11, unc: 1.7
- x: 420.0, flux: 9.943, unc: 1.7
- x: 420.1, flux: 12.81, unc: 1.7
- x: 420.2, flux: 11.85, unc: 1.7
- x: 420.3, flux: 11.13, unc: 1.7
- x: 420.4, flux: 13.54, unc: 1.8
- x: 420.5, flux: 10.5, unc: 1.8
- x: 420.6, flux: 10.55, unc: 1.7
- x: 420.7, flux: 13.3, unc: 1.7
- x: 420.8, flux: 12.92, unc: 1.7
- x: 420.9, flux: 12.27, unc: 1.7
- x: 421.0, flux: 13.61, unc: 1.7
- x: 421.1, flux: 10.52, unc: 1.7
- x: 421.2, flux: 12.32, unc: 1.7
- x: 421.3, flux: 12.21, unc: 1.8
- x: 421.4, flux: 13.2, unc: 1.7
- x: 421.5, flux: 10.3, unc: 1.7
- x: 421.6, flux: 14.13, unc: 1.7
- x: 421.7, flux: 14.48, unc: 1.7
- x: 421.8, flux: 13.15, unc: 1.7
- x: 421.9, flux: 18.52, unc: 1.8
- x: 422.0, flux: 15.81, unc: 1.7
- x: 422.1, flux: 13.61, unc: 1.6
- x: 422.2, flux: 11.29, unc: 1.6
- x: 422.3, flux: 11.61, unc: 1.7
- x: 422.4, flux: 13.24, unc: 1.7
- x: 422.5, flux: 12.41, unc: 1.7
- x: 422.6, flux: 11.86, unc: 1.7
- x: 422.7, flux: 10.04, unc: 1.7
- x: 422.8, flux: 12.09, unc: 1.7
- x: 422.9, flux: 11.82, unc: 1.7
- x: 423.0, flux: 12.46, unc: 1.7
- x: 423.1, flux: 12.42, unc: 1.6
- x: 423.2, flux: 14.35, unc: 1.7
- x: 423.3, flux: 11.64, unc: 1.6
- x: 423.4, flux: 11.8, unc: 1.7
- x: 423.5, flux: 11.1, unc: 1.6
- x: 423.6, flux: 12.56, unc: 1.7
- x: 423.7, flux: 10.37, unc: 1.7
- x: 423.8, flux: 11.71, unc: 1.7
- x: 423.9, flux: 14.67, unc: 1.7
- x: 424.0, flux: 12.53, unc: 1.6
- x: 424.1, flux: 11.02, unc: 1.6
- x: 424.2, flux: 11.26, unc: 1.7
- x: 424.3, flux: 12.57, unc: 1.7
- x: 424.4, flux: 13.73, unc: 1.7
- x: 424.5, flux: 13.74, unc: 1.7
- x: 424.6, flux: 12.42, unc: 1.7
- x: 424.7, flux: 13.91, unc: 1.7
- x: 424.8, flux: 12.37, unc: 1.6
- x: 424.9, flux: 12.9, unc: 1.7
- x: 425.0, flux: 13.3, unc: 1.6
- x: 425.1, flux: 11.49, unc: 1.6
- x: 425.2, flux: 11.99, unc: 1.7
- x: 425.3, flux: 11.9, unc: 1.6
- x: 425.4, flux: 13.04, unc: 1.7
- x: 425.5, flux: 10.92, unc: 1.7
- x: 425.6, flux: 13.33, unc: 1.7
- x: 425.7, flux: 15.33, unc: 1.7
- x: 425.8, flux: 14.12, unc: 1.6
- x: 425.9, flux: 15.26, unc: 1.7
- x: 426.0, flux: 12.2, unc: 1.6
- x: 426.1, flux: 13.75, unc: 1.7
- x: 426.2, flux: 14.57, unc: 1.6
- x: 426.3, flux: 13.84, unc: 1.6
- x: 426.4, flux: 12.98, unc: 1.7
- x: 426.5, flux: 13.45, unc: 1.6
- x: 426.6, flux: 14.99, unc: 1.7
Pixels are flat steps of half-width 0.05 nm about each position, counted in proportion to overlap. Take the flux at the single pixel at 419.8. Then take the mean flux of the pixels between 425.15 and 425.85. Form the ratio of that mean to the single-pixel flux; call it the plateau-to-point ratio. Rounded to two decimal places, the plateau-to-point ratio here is 0.95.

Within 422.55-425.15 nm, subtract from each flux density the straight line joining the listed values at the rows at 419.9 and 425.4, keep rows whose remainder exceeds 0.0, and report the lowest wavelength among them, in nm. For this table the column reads 422.8 nm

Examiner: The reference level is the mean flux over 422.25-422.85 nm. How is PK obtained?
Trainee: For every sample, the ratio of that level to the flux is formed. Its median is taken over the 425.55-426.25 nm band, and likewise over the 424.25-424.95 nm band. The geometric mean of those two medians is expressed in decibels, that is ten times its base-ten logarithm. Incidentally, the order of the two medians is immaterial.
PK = -0.56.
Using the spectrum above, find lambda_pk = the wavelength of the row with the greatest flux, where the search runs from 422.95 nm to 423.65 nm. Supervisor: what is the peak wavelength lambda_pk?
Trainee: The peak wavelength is 423.2 nm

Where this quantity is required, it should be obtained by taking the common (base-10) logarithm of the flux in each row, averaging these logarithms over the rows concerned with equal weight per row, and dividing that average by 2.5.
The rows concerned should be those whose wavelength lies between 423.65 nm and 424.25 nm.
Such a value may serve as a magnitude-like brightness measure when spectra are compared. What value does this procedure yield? 0.429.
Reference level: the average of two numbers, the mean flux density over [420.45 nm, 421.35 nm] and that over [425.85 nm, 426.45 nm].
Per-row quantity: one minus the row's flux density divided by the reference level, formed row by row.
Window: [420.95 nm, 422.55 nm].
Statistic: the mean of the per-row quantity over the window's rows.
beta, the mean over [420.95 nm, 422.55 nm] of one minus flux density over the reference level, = -0.02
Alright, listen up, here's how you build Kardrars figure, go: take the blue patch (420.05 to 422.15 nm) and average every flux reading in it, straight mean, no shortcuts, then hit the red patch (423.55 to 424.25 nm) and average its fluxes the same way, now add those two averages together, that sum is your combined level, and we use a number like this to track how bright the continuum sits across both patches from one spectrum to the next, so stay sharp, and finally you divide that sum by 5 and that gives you 4.98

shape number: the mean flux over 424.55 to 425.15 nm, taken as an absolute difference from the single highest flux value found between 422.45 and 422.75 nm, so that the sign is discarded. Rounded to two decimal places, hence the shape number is 0.32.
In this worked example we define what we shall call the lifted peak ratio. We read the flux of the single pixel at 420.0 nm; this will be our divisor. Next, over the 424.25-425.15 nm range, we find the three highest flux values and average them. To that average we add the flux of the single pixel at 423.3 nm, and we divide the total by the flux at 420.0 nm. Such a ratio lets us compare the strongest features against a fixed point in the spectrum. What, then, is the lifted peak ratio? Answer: 2.6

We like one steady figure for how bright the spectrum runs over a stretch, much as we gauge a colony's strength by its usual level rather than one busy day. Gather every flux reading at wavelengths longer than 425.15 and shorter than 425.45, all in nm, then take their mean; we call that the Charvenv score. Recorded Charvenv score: 12.3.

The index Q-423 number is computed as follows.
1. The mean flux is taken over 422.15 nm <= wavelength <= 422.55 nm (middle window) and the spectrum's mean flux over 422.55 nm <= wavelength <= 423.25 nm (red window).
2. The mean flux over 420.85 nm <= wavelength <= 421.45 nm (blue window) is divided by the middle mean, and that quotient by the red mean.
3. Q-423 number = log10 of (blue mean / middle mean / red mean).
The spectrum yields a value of -1.08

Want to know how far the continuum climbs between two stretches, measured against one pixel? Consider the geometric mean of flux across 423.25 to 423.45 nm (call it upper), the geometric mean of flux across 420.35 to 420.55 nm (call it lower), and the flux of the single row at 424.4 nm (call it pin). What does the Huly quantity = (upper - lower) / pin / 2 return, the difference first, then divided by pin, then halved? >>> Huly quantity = -0.007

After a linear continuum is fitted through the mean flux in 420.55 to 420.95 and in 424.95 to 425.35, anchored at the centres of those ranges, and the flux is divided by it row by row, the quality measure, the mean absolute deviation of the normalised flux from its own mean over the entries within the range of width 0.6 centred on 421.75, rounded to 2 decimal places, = 0.15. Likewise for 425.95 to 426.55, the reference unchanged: 0.05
